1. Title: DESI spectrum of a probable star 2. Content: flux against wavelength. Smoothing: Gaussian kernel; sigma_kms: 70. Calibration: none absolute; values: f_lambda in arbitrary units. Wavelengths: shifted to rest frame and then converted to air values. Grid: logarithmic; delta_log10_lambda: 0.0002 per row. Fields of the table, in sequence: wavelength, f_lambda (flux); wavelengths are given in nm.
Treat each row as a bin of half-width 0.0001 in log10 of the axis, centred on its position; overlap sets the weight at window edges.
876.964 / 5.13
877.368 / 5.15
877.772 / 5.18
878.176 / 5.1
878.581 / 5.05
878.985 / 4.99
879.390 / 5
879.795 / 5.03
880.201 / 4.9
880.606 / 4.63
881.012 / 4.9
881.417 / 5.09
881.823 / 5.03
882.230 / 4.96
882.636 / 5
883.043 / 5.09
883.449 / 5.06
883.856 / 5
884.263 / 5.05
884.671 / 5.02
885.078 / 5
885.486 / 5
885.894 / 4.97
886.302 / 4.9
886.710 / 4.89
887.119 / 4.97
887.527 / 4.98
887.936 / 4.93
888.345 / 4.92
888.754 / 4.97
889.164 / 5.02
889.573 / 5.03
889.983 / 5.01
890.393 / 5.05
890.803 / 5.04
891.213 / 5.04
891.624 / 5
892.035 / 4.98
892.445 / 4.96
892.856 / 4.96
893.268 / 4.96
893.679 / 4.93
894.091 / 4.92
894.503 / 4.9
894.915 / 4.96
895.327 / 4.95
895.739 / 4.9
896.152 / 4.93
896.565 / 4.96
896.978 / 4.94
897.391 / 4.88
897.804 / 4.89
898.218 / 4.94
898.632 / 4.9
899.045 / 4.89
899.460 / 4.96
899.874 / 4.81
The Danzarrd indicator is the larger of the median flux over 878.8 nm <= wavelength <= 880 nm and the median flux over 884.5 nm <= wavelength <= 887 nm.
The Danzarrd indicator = 5.00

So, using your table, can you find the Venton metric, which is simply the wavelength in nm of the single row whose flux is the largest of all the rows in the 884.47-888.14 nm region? 884.671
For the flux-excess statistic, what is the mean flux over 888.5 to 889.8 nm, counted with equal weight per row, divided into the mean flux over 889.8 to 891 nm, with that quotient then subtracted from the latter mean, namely 4.03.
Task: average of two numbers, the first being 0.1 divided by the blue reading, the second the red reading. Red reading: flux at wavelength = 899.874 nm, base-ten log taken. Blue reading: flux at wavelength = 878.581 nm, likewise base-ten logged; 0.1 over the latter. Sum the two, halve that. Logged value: 0.4122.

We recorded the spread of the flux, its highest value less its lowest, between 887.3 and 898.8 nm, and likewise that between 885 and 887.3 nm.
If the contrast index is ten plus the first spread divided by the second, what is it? 11.5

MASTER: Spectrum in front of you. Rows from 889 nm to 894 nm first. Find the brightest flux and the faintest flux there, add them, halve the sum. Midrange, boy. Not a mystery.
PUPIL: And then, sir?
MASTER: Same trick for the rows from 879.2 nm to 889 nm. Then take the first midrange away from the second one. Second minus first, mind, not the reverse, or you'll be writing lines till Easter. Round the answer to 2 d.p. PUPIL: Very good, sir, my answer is -0.13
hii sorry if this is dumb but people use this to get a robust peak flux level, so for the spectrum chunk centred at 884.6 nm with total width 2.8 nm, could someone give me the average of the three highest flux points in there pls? 5.04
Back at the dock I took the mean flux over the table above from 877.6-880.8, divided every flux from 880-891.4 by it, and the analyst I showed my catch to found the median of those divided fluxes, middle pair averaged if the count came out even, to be 1.00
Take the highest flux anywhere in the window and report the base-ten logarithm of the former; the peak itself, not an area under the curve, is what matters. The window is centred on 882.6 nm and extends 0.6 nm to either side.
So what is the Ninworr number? 0.707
